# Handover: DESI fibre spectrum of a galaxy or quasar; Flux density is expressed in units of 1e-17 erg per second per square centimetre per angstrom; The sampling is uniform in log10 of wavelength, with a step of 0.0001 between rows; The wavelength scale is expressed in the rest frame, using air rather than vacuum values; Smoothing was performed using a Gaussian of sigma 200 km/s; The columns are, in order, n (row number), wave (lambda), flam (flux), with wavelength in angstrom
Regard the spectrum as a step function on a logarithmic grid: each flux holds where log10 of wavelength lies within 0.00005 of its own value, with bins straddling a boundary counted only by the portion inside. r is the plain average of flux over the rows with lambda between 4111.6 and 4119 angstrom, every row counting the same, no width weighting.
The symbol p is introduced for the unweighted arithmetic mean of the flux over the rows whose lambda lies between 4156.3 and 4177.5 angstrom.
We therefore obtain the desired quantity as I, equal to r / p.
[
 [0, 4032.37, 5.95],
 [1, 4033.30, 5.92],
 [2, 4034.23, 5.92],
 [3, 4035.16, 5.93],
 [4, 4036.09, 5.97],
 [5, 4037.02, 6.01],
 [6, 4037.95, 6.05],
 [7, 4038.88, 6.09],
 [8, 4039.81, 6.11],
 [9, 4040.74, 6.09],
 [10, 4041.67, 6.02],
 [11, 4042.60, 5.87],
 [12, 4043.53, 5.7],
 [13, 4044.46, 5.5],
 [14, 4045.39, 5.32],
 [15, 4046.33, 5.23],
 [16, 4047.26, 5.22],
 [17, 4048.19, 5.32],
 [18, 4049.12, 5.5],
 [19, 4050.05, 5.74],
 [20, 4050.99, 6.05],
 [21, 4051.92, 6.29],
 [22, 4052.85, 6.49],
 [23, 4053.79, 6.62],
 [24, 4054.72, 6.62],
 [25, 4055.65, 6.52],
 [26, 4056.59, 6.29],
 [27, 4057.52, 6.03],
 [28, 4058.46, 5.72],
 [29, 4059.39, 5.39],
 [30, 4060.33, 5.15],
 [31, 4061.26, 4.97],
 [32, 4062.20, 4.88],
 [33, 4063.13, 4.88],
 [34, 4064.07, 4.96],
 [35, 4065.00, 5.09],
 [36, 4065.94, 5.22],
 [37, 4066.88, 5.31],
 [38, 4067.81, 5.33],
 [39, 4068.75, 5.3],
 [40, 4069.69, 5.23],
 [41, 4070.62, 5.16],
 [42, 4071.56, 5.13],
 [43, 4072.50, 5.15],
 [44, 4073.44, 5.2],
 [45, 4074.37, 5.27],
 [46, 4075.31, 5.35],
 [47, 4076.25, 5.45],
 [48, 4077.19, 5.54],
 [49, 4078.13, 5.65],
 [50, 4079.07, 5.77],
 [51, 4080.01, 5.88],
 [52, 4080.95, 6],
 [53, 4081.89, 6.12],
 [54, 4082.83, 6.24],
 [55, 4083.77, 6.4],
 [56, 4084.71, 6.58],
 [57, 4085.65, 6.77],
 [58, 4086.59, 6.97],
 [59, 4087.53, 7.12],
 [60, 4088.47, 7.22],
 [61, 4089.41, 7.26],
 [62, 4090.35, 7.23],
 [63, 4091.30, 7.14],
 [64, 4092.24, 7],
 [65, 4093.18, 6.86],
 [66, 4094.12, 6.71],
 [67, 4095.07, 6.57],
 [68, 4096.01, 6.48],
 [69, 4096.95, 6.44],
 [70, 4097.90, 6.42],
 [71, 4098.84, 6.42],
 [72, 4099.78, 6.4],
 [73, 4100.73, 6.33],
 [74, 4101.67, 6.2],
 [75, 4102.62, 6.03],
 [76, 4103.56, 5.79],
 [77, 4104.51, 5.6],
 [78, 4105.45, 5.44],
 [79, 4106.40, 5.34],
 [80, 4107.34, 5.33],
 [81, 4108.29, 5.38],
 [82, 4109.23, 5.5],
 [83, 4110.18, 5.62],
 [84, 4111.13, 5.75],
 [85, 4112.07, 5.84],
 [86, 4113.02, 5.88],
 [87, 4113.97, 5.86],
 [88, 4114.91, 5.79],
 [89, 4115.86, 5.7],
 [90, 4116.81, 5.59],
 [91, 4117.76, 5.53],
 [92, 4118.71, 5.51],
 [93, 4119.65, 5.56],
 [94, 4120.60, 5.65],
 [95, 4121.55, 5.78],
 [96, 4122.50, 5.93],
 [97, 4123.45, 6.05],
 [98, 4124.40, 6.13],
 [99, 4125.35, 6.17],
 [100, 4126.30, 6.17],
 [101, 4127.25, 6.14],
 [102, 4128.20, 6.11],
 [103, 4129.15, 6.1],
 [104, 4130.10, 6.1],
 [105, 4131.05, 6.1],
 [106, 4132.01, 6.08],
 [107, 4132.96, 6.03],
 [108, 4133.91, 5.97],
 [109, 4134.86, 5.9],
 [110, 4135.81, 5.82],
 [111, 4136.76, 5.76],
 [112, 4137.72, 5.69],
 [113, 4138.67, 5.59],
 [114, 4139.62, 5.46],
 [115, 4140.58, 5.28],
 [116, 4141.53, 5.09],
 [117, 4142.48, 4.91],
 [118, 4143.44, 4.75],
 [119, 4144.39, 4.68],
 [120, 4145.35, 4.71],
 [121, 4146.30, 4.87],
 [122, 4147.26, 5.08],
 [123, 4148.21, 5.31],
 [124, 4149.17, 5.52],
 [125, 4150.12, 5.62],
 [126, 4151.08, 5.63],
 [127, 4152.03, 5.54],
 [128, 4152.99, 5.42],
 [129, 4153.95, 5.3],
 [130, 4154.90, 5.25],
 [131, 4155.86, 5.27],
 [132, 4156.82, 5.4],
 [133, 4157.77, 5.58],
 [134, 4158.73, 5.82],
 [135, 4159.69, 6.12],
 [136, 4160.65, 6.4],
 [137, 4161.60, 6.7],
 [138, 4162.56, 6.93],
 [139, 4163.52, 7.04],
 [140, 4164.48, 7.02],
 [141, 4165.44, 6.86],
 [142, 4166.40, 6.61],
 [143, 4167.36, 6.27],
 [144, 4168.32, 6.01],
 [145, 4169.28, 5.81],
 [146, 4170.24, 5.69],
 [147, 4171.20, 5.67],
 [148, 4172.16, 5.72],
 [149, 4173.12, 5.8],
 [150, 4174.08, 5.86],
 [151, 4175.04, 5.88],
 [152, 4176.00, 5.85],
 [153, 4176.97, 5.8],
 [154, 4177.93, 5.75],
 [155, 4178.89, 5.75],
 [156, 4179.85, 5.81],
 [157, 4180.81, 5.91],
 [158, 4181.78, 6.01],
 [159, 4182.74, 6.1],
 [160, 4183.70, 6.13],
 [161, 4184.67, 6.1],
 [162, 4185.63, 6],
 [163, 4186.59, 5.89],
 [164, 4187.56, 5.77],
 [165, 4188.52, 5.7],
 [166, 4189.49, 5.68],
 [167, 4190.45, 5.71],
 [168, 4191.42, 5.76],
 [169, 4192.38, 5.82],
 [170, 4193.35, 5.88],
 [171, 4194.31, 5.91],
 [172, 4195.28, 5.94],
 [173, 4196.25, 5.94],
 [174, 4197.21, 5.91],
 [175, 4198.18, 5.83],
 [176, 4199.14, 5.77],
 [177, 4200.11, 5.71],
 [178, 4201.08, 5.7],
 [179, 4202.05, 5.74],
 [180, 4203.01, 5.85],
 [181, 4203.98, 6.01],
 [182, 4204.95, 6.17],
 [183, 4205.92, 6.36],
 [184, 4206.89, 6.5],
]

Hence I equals 0.93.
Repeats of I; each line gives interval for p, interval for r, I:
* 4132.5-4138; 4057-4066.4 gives 0.89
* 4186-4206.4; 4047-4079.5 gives 0.94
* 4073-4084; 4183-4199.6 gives 1.02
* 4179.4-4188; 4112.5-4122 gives 0.95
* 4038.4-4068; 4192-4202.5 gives 1.03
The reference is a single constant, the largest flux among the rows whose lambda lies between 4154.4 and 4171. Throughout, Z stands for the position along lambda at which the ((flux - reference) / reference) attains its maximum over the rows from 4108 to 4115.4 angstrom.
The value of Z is 4113.02 angstrom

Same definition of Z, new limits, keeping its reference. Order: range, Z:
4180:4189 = 4183.70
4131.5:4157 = 4132.01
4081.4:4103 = 4089.41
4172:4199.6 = 4183.70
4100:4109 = 4100.73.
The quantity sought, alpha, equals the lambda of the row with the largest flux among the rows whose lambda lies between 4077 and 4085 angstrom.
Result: 4084.71 angstrom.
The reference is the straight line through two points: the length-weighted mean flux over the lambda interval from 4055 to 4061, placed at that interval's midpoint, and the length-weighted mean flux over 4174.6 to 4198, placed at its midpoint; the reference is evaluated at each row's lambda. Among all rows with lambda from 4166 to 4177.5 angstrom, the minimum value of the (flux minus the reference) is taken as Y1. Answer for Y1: -0.20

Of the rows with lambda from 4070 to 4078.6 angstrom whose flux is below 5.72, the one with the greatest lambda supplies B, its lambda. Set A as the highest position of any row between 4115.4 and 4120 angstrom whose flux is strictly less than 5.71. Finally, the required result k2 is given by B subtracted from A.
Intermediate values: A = 4119.65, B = 4078.13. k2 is 41.5 angstrom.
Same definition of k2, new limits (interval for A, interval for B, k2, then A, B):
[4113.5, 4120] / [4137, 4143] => -22.8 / 4119.65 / 4142.48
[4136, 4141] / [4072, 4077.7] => 63.4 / 4140.58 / 4077.19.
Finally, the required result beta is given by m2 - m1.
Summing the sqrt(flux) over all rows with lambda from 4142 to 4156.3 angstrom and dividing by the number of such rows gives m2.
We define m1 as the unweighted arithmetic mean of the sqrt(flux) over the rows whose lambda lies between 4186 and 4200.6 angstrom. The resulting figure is -0.13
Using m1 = 2.41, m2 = 2.28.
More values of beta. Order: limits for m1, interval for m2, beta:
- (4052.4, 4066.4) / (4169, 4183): 0.04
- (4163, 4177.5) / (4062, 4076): -0.20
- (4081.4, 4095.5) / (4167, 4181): -0.19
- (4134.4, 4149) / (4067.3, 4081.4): 0.04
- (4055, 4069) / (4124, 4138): 0.13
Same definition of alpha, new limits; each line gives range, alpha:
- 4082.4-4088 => 4087.53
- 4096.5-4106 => 4096.95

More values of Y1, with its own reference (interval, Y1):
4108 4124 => -0.48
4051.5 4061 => -0.69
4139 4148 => -1.18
